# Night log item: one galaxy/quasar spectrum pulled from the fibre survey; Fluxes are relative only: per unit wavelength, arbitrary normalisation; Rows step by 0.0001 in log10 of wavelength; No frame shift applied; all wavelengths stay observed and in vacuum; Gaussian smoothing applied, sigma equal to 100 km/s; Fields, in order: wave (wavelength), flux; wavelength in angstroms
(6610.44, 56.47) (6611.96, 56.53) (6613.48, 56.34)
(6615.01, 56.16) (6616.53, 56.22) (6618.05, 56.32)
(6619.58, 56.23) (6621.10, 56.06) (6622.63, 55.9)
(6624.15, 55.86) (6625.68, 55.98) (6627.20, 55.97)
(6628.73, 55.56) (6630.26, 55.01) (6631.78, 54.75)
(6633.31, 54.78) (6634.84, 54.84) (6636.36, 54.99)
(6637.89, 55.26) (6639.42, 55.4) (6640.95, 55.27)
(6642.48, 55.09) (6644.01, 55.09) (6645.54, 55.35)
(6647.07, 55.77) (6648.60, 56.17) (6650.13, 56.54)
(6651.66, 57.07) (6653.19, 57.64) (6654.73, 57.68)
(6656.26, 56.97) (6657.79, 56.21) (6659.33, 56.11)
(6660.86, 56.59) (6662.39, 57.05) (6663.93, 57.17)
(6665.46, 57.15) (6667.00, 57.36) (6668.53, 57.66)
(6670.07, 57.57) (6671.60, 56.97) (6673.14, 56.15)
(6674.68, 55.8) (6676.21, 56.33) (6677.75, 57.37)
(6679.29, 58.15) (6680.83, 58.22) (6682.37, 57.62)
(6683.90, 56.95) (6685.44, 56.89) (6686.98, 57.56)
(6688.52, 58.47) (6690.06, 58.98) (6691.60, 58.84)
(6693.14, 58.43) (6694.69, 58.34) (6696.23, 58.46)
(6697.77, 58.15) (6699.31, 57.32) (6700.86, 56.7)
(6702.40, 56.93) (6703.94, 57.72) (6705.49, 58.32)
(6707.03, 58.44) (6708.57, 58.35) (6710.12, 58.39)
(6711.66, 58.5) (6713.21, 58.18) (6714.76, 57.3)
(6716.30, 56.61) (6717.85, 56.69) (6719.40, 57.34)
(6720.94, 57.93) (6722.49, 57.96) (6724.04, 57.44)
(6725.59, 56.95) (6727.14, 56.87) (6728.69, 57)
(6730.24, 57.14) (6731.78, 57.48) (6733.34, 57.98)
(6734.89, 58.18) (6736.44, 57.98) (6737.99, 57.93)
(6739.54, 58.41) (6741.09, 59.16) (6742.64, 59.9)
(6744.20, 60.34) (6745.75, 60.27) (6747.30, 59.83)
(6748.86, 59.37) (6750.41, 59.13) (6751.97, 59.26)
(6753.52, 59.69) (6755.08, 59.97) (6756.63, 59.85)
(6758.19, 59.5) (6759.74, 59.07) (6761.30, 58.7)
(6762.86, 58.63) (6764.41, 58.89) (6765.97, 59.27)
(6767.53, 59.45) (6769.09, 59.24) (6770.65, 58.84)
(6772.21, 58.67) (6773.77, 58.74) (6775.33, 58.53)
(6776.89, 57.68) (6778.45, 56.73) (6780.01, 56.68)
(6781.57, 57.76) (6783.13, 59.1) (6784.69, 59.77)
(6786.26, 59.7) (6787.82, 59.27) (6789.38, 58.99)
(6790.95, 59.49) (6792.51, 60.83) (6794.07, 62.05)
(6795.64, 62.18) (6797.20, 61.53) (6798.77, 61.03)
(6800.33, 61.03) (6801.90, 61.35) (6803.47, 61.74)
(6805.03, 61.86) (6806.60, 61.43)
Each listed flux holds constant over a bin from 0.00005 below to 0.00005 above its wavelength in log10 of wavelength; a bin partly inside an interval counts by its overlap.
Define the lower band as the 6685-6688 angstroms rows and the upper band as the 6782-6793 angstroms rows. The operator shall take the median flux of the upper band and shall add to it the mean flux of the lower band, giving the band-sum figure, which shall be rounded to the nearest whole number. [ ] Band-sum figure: 117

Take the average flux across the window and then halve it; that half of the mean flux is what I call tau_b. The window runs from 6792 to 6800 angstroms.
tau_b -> 30.8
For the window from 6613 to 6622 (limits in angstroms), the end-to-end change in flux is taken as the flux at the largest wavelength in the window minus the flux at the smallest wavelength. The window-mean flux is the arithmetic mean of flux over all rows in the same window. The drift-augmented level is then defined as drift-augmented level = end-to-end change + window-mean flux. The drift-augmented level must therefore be 56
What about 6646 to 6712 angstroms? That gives 60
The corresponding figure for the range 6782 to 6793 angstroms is 61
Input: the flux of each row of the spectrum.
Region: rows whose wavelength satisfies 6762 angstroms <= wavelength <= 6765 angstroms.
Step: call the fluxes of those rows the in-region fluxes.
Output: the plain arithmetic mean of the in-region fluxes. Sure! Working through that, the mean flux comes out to 58.8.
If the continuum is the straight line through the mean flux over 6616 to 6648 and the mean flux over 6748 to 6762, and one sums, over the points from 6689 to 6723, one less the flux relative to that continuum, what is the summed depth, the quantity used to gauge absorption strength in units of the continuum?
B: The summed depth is -0.02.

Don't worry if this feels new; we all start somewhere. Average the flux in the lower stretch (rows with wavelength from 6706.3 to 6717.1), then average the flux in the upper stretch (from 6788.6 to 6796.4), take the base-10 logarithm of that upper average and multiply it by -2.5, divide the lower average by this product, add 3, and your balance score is -10.0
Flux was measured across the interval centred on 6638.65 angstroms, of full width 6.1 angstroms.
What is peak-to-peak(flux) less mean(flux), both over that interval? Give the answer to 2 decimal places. -54.82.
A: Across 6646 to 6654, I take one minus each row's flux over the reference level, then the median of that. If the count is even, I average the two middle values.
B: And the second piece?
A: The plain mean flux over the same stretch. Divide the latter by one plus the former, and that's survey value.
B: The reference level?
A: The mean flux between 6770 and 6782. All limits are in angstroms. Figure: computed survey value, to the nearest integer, 55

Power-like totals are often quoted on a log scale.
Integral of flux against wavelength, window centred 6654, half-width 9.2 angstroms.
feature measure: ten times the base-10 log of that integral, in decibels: 30.2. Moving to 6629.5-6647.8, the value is 30.0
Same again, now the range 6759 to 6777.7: 30.4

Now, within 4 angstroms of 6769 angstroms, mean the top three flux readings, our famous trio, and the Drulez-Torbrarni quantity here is 59.3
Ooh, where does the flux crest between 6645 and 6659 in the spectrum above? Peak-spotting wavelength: 6654.73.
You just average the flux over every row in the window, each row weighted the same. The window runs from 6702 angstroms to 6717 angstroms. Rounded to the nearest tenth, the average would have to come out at 57.9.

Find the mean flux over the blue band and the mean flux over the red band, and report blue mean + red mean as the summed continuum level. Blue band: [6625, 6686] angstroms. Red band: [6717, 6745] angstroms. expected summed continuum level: 114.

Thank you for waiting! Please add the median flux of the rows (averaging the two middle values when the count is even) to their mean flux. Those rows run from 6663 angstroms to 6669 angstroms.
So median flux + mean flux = 115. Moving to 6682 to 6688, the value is 115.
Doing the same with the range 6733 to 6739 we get 116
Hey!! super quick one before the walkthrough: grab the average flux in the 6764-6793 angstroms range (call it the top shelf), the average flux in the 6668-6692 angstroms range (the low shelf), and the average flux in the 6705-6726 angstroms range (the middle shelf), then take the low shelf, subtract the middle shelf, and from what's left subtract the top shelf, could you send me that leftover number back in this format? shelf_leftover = -59.1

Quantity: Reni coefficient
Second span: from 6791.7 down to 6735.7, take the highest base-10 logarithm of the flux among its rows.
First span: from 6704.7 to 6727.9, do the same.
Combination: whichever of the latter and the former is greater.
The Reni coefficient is 1.78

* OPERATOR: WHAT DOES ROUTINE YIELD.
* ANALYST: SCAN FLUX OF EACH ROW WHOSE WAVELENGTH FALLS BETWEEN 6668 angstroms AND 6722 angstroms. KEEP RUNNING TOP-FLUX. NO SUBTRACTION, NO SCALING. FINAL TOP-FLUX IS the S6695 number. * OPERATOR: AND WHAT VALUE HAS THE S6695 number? 58.98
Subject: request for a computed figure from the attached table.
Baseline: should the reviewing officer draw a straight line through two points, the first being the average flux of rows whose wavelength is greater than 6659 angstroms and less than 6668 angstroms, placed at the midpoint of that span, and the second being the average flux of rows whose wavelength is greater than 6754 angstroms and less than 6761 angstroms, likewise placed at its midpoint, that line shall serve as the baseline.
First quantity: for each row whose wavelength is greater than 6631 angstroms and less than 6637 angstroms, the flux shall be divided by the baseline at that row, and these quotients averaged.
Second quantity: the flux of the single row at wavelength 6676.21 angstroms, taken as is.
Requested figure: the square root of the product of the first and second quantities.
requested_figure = 7.42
